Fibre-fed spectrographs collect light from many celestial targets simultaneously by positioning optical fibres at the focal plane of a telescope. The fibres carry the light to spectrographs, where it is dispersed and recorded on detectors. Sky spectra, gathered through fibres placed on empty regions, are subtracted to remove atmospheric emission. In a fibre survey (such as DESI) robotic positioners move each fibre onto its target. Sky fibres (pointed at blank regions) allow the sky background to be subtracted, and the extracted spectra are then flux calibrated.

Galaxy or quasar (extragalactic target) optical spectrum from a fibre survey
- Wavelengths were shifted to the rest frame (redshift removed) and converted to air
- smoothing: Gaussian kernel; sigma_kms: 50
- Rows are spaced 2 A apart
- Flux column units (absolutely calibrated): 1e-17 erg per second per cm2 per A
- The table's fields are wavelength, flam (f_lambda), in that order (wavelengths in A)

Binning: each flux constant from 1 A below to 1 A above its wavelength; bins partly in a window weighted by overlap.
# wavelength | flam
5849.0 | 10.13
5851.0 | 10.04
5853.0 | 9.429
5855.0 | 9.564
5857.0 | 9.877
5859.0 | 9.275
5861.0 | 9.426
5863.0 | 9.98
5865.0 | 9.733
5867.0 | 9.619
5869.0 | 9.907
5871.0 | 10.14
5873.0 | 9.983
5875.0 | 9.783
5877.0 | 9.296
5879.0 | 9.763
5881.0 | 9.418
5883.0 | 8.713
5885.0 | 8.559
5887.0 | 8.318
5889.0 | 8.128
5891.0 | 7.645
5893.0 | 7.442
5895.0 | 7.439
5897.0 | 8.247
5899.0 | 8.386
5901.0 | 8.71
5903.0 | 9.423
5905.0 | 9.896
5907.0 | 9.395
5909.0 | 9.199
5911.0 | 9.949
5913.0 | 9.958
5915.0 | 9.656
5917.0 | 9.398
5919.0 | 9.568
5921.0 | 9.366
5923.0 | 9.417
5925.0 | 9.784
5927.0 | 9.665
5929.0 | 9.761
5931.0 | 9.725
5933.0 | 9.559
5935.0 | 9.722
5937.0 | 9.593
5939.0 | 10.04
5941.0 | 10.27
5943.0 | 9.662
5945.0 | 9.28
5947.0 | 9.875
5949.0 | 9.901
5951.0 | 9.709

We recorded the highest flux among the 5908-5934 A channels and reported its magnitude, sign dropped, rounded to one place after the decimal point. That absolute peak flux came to 10.0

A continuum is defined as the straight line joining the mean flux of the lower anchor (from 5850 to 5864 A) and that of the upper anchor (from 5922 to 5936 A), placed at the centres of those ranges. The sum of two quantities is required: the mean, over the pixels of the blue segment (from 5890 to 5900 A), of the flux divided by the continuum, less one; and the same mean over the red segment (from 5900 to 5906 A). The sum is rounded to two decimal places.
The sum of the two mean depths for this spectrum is -0.22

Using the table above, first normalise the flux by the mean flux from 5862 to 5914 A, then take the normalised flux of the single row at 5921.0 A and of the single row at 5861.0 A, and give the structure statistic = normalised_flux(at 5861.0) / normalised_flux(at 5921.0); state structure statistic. 1.01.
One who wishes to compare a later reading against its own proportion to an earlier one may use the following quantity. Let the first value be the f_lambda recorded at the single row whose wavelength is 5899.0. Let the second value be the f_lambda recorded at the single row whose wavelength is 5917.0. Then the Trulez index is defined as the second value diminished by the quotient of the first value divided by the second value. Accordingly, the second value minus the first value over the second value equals 8.51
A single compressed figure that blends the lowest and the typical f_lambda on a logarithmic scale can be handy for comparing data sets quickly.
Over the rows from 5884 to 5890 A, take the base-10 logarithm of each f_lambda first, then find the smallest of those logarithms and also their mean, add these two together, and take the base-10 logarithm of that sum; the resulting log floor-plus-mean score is 0.263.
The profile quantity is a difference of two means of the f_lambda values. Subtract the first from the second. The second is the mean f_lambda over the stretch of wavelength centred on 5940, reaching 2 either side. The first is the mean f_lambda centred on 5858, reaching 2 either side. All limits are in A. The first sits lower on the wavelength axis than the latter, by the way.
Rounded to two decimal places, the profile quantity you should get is 0.58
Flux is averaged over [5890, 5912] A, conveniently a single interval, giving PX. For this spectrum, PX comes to 8.7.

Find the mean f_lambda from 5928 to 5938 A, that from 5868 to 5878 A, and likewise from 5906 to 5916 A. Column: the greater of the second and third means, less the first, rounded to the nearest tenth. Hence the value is 0.1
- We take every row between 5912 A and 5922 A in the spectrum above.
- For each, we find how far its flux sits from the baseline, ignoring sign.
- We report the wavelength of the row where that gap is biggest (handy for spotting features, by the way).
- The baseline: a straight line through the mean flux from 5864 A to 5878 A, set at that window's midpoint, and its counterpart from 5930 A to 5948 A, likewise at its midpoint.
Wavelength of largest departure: 5921.0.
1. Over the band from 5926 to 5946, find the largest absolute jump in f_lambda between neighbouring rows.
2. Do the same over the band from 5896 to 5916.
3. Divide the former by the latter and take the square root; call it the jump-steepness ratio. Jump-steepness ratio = 0.90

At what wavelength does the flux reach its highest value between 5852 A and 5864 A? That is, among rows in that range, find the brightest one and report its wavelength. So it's 5863.0 A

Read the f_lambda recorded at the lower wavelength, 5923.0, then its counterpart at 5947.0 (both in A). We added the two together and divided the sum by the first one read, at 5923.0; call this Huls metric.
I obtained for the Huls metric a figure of 2.05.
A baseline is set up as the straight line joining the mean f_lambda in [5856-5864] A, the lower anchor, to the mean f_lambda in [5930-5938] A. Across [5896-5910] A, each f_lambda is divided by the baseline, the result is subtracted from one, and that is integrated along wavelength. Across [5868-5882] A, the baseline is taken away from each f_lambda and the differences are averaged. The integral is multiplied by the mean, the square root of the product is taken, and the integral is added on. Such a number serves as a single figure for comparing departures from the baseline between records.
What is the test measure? 1.2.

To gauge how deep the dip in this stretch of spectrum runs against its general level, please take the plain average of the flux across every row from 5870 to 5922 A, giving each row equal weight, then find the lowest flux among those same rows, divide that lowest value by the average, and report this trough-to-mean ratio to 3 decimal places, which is 0.820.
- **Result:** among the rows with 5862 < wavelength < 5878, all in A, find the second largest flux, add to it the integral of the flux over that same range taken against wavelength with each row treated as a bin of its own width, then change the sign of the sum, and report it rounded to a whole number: -167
